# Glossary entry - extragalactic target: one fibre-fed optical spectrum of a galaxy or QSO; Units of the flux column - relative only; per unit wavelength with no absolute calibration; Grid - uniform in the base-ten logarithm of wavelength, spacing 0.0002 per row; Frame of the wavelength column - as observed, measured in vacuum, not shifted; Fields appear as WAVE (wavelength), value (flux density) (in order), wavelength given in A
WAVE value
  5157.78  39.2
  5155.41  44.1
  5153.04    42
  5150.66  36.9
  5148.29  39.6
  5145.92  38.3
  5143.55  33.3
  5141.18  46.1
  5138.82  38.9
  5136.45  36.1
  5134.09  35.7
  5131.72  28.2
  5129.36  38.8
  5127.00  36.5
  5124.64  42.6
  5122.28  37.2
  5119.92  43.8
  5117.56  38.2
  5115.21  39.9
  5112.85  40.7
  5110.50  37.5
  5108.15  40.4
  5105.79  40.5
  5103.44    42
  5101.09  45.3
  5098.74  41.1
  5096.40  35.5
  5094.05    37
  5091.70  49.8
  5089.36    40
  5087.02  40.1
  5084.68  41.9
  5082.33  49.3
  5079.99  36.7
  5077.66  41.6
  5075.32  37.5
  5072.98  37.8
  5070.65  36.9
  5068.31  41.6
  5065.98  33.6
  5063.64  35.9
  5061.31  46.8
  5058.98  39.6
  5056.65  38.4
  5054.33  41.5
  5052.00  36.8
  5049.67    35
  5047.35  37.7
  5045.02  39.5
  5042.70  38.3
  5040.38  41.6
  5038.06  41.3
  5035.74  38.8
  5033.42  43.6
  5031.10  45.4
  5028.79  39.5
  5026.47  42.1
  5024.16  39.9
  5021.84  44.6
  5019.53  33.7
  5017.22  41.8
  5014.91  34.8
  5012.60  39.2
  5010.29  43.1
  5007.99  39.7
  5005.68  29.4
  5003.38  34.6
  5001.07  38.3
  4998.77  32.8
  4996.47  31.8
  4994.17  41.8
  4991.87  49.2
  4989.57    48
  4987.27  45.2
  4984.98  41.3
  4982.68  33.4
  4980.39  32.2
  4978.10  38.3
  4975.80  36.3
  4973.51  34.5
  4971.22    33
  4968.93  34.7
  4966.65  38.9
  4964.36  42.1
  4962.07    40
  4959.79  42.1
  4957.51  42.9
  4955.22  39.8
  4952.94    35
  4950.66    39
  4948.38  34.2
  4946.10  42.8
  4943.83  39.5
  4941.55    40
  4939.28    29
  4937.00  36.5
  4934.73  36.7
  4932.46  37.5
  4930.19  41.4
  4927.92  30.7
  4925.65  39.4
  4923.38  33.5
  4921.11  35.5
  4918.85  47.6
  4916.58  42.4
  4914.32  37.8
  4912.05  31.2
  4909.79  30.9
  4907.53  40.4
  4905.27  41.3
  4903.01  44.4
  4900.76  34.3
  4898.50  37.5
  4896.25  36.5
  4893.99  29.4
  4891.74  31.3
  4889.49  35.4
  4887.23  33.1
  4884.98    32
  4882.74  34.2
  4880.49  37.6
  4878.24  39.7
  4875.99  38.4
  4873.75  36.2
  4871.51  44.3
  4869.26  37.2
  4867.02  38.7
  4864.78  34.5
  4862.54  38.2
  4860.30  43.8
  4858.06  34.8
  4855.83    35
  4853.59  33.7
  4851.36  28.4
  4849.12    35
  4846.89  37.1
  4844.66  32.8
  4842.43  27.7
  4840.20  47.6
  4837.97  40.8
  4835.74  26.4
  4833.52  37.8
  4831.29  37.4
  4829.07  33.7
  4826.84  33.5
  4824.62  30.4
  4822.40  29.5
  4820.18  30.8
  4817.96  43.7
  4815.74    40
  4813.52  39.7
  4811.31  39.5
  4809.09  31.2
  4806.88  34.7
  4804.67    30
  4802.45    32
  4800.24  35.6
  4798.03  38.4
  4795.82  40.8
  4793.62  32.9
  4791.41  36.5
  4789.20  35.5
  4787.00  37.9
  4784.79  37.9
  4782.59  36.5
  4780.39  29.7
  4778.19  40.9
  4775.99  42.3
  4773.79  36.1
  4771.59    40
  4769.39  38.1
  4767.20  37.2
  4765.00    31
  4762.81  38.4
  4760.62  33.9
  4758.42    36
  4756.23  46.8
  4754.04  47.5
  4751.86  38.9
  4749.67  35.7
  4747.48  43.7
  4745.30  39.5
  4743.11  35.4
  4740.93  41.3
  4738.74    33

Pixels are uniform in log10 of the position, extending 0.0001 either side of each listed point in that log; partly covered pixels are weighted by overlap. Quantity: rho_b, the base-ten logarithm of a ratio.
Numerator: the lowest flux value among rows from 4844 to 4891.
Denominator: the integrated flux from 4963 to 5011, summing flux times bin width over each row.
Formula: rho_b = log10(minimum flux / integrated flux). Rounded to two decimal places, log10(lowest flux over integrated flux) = -1.81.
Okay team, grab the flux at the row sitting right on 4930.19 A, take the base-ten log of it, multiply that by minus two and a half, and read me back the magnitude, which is -4.04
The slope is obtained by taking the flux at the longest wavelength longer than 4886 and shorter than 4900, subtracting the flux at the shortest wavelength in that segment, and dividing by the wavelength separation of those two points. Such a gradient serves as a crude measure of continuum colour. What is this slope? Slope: 0.39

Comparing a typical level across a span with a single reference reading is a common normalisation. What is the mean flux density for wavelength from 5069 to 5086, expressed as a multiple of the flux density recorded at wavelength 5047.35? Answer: 1.07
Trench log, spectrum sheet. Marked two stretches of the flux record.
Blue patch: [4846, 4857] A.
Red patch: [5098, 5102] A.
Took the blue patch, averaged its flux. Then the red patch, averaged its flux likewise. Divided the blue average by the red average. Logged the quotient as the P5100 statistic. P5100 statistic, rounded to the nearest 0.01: 0.78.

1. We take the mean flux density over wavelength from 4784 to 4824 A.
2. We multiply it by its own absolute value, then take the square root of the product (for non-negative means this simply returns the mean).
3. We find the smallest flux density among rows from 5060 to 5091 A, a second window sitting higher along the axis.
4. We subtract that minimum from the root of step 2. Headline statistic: 2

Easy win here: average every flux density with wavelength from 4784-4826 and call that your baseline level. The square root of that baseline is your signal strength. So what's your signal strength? 5.97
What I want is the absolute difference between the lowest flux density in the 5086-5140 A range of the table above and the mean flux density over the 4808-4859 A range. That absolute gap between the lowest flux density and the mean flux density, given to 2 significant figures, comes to 6.9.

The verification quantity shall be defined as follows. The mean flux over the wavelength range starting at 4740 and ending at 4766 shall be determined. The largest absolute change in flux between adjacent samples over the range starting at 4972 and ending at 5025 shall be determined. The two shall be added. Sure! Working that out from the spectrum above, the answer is 49.9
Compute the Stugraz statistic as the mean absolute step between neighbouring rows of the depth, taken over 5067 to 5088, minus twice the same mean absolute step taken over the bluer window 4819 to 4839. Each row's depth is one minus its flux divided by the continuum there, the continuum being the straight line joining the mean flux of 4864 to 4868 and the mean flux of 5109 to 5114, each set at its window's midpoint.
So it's -0.12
